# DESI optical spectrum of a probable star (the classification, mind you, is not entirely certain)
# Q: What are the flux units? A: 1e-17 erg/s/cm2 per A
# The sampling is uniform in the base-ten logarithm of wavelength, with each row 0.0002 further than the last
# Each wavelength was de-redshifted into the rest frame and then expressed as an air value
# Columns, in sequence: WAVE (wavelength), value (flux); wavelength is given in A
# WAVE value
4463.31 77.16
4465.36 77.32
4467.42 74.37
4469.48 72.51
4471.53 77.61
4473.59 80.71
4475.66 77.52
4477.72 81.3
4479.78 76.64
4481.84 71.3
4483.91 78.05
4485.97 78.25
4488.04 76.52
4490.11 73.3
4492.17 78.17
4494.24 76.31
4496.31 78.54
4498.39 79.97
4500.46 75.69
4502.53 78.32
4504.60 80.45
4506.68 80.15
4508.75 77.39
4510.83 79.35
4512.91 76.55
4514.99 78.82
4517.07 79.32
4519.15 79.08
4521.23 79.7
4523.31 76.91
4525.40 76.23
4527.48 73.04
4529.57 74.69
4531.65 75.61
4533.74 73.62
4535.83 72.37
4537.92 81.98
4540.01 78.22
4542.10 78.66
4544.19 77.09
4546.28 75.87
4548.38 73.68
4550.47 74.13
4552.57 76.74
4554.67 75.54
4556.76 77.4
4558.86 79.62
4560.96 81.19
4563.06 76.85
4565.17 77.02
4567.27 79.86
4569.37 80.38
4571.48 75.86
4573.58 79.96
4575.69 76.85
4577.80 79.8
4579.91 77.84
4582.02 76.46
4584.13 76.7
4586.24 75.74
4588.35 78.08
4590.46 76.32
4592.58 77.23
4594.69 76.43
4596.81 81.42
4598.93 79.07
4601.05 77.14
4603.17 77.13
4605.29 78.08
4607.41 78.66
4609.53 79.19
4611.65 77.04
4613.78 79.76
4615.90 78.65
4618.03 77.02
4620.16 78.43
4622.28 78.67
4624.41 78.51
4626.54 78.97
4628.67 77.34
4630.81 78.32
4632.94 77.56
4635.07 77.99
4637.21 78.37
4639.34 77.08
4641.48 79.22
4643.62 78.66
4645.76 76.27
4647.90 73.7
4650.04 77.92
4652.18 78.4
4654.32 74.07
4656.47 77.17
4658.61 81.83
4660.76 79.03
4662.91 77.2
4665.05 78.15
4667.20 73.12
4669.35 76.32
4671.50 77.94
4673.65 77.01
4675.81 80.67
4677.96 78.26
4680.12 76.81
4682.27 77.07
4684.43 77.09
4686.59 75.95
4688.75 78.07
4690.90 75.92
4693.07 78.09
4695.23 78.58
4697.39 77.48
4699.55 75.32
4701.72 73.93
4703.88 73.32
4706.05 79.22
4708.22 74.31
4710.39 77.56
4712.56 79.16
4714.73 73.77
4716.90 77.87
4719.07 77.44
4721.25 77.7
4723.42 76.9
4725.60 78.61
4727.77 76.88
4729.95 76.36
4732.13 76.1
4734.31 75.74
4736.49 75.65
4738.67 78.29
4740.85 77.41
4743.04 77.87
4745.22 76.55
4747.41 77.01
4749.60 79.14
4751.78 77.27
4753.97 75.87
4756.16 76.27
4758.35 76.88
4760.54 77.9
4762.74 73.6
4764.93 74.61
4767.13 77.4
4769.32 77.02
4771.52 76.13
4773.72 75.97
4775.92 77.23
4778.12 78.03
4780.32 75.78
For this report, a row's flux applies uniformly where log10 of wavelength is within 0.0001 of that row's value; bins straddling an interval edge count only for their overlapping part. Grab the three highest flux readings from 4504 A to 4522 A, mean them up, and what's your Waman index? 80.1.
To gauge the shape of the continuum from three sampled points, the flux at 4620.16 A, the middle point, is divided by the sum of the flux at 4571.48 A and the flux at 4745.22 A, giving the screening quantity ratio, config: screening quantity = 0.51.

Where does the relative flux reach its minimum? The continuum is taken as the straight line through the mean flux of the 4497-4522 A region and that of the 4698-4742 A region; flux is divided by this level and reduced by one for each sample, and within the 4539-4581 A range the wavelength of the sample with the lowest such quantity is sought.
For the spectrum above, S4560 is 4548.38 A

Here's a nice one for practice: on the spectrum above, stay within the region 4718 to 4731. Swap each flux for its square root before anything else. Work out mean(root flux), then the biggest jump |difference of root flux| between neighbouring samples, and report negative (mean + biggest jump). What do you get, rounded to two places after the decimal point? -8.89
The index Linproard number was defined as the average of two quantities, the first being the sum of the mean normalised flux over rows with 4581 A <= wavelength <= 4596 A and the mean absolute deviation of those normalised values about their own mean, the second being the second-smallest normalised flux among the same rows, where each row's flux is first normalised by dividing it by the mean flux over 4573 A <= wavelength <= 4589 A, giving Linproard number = 0.99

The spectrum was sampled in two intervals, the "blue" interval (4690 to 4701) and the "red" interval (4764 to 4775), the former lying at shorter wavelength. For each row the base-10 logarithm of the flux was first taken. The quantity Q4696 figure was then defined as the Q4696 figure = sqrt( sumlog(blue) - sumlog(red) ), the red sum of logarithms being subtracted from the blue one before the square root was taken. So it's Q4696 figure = 0.15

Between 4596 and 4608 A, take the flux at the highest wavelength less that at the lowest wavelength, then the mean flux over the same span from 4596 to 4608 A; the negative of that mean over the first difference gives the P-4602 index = 28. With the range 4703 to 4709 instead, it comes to -76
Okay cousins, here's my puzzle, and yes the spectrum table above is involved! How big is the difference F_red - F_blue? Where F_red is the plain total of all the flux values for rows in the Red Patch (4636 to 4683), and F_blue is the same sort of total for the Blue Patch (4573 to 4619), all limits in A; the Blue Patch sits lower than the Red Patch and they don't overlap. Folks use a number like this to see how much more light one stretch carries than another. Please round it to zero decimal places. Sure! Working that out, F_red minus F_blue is -10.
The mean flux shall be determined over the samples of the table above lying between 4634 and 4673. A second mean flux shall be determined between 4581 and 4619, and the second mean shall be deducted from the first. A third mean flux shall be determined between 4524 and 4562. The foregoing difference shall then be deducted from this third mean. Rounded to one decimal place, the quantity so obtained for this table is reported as 76.9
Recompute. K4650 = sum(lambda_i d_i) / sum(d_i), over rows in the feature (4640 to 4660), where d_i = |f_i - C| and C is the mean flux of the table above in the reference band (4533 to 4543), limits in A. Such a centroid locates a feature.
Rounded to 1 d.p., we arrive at 4651.0 A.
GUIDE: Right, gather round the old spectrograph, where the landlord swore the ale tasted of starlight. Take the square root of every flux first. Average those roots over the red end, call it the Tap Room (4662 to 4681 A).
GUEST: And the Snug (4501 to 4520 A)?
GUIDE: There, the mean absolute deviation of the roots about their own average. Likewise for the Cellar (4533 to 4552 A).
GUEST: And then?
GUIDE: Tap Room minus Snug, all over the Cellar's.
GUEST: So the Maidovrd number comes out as 61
